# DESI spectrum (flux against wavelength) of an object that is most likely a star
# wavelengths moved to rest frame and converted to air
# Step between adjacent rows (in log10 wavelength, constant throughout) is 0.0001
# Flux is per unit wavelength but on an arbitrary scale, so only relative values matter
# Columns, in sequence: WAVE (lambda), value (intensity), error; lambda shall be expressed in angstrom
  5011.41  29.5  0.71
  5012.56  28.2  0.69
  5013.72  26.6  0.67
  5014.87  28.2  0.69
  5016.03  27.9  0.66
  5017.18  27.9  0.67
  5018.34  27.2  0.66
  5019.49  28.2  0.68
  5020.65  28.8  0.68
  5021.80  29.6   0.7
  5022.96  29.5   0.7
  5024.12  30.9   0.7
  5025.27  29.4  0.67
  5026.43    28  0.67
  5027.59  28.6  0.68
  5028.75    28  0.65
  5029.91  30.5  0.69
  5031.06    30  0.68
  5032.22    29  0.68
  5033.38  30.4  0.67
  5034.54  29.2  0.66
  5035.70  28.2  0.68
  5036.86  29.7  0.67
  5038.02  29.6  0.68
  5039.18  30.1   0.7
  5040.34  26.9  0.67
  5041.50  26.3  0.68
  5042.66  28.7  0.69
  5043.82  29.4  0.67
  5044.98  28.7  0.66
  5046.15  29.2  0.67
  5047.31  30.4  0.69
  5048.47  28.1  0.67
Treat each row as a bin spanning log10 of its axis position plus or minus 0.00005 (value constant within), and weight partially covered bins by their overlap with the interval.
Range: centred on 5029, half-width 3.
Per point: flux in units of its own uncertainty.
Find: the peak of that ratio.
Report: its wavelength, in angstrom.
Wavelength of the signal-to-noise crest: 5029.91 angstrom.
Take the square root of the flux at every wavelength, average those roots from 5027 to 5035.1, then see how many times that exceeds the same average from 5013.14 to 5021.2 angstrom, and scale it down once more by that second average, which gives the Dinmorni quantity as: 0.195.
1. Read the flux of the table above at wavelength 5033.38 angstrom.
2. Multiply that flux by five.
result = 152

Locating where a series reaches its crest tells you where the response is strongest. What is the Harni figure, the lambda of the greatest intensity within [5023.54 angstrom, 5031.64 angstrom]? 5024.12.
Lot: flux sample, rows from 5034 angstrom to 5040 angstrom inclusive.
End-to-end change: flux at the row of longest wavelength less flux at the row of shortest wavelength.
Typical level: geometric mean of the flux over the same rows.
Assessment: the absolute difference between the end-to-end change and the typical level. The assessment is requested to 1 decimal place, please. 28.5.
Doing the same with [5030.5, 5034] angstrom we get 29.4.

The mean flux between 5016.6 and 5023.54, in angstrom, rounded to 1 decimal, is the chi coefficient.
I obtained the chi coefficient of 28.5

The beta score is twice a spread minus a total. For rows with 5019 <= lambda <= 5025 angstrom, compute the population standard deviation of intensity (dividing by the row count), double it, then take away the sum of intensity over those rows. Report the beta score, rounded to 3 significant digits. -145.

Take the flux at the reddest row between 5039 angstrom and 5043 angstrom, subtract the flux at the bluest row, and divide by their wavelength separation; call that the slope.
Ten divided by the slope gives -25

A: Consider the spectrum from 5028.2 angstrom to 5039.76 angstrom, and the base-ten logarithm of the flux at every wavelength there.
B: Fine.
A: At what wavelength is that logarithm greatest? 5029.91 angstrom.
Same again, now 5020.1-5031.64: 5024.12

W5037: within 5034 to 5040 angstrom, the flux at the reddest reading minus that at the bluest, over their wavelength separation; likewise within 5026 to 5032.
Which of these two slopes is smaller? 0.19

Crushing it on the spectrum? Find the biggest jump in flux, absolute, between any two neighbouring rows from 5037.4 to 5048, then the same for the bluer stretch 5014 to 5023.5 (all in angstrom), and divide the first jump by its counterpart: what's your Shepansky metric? 3.2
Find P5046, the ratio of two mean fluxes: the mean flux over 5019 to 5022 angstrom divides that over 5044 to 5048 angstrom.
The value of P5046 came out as 1.02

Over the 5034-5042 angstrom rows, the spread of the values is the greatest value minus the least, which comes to 3.80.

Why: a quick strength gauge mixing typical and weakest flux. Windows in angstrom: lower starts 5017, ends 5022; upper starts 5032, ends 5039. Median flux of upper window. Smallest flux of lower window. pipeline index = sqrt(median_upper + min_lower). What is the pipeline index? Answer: 7.523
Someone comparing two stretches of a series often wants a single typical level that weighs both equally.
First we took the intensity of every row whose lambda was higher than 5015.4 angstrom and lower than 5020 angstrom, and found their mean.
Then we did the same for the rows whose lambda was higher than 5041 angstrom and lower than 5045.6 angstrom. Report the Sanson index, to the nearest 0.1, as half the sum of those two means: 28.0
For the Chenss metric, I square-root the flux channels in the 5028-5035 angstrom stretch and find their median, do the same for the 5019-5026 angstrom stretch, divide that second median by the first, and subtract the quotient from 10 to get 9.00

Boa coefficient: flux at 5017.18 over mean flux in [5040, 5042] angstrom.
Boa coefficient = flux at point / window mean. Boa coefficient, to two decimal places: 1.05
